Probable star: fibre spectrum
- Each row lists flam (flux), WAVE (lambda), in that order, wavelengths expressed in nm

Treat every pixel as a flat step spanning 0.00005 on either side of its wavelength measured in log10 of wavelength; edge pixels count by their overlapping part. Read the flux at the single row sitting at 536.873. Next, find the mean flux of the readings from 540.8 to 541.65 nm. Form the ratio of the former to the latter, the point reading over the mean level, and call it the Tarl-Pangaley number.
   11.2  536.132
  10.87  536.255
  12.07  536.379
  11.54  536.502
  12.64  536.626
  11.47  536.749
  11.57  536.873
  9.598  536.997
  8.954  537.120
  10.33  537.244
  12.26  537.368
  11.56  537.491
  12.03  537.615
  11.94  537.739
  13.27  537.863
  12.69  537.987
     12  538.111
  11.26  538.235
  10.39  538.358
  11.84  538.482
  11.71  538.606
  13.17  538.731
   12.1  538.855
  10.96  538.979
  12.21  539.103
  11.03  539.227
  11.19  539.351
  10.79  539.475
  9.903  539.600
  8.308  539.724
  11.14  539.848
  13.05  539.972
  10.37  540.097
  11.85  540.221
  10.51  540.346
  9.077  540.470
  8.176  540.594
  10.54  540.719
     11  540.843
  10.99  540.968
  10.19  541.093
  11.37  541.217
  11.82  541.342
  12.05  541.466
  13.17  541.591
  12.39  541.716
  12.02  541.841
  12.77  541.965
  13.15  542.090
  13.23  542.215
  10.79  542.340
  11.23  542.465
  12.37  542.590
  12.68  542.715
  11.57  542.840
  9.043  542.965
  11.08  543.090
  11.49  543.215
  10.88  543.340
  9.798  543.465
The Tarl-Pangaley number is 1.005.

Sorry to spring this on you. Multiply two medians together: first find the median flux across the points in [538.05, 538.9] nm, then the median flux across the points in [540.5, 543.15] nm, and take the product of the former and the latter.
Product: 137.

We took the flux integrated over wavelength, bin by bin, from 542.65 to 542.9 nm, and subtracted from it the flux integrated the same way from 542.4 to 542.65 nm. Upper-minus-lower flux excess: 0.1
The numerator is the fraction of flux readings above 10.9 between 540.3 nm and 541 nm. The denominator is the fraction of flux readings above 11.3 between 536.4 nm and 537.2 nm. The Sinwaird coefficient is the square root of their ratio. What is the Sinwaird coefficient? 0.71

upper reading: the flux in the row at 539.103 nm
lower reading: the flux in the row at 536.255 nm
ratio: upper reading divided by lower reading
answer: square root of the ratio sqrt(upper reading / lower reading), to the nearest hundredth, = 1.06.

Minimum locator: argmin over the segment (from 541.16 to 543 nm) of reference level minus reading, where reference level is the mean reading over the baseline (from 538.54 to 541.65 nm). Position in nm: 542.215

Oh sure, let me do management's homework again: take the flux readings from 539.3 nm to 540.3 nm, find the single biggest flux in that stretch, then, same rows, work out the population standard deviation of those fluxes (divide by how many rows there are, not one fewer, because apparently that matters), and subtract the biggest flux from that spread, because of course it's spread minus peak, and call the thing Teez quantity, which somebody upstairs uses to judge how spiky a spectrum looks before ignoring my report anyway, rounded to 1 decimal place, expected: -11.7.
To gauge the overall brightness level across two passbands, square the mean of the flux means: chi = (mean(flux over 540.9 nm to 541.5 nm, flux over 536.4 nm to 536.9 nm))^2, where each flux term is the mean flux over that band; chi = 133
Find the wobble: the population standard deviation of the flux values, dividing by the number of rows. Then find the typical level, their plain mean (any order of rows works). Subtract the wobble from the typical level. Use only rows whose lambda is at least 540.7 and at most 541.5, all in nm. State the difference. 10.5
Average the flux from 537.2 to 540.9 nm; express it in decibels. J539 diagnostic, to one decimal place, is 10.5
